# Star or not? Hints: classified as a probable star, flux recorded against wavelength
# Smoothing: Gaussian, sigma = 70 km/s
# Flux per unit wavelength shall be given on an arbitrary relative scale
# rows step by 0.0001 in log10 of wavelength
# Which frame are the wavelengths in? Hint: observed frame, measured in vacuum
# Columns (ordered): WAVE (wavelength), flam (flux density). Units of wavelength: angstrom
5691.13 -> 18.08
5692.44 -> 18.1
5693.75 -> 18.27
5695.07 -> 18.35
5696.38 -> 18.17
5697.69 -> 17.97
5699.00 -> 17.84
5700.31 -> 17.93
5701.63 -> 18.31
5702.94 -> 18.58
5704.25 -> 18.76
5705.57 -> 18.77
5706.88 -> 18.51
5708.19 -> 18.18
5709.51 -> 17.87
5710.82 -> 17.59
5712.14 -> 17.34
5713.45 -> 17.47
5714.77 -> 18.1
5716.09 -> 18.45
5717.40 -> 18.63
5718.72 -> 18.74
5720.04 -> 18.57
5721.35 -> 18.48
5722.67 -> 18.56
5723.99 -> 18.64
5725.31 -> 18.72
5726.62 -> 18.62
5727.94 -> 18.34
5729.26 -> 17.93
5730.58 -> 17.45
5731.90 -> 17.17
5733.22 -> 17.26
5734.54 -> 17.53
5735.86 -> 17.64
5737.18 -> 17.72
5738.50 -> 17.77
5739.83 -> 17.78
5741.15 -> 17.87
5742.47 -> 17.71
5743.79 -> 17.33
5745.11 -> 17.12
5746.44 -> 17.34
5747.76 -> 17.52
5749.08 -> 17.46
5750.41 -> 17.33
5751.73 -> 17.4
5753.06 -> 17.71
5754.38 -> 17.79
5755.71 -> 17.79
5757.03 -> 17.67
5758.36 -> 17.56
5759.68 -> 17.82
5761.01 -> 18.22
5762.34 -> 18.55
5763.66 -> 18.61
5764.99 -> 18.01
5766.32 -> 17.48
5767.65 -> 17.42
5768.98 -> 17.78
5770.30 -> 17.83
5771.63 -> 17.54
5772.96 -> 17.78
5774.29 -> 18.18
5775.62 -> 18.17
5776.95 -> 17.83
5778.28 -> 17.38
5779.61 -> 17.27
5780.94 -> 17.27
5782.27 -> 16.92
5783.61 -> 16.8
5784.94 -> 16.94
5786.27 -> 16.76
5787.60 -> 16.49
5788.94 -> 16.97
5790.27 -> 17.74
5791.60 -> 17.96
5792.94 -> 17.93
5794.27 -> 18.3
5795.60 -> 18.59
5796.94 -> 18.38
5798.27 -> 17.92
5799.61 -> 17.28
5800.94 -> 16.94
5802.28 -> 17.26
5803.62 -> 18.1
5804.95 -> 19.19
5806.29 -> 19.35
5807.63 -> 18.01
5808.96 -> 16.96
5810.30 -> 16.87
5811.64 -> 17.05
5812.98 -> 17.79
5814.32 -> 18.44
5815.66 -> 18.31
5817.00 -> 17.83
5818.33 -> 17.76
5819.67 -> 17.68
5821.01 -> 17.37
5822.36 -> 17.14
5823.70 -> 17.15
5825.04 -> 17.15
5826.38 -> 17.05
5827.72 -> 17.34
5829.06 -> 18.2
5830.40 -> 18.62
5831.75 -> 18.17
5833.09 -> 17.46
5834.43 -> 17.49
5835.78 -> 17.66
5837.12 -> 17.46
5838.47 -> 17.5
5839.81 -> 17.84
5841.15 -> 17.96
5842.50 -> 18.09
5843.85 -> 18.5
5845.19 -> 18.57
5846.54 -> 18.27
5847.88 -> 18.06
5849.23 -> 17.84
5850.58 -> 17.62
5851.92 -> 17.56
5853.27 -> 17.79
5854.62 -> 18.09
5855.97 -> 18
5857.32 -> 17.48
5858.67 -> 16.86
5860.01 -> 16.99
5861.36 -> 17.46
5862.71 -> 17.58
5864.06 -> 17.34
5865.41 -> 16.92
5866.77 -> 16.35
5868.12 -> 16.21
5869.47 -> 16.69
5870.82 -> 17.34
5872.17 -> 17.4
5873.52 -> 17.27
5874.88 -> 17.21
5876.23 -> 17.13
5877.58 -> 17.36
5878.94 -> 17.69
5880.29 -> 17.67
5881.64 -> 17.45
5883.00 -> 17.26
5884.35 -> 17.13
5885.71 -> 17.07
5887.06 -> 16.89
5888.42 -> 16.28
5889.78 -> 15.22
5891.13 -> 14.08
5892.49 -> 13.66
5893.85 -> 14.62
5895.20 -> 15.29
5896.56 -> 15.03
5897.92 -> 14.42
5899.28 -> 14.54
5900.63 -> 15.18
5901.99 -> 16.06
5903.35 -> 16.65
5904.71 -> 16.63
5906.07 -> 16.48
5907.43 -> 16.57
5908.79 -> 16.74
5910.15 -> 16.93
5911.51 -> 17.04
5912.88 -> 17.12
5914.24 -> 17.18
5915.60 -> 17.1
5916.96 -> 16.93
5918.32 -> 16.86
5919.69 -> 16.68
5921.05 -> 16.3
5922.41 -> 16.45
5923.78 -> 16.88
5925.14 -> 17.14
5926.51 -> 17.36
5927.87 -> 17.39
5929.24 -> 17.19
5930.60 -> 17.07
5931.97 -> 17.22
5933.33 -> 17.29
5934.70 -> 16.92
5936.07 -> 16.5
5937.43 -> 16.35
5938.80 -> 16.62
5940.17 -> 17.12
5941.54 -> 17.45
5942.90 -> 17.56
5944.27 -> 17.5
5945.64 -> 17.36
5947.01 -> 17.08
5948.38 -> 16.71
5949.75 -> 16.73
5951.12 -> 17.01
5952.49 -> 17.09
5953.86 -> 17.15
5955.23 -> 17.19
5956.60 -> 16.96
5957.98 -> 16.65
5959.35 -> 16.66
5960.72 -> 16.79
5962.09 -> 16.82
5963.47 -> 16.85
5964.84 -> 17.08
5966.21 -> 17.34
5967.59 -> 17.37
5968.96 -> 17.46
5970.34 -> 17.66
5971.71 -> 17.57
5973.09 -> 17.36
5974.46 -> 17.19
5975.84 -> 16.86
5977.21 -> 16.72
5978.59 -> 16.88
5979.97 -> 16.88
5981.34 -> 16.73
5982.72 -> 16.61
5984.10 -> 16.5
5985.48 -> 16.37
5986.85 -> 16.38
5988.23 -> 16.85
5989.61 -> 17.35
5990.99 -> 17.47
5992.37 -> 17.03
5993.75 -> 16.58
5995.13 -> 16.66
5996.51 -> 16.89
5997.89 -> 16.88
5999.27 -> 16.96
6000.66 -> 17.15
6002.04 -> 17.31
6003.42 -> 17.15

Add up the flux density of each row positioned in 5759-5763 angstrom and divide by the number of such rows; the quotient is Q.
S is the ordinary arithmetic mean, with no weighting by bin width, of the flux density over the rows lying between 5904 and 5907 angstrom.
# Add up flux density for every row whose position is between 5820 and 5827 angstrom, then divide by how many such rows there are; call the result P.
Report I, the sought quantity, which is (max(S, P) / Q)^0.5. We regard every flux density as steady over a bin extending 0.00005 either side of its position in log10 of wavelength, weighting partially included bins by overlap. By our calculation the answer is 0.97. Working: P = 17.2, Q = 18.2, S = 16.6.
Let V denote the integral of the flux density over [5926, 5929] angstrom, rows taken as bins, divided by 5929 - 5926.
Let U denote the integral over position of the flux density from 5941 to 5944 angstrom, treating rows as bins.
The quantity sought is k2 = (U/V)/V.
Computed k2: 0.17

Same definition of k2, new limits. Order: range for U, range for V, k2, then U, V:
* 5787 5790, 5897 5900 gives 0.24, 51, 14.6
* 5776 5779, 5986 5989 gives 0.19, 53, 16.7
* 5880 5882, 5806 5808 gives 0.10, 35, 18.6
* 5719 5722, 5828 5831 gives 0.17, 56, 18.3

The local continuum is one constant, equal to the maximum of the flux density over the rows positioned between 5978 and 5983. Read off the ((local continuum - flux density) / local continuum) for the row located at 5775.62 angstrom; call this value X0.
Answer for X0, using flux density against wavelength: -0.08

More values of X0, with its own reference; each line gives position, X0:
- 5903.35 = 0.01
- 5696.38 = -0.08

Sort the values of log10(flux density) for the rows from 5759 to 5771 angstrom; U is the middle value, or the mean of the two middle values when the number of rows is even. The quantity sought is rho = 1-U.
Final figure -0.251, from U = 1.251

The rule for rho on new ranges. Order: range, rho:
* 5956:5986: -0.227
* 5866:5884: -0.237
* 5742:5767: -0.247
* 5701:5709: -0.268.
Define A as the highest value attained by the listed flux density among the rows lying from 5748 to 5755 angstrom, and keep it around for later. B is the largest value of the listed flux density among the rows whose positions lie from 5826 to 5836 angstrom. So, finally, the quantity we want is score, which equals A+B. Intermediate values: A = 17.79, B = 18.62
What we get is 36.4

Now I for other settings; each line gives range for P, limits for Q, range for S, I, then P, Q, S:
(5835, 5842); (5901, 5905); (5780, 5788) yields 1.04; 17.7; 16.4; 16.9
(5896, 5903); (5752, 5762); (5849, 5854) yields 1.00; 15.0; 17.8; 17.7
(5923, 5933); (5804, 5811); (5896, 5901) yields 0.97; 17.2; 18.1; 14.8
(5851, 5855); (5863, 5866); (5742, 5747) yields 1.02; 17.8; 17.1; 17.4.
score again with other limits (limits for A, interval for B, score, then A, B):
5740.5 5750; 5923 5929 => 35.3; 17.87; 17.39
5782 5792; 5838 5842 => 35.9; 17.96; 17.96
